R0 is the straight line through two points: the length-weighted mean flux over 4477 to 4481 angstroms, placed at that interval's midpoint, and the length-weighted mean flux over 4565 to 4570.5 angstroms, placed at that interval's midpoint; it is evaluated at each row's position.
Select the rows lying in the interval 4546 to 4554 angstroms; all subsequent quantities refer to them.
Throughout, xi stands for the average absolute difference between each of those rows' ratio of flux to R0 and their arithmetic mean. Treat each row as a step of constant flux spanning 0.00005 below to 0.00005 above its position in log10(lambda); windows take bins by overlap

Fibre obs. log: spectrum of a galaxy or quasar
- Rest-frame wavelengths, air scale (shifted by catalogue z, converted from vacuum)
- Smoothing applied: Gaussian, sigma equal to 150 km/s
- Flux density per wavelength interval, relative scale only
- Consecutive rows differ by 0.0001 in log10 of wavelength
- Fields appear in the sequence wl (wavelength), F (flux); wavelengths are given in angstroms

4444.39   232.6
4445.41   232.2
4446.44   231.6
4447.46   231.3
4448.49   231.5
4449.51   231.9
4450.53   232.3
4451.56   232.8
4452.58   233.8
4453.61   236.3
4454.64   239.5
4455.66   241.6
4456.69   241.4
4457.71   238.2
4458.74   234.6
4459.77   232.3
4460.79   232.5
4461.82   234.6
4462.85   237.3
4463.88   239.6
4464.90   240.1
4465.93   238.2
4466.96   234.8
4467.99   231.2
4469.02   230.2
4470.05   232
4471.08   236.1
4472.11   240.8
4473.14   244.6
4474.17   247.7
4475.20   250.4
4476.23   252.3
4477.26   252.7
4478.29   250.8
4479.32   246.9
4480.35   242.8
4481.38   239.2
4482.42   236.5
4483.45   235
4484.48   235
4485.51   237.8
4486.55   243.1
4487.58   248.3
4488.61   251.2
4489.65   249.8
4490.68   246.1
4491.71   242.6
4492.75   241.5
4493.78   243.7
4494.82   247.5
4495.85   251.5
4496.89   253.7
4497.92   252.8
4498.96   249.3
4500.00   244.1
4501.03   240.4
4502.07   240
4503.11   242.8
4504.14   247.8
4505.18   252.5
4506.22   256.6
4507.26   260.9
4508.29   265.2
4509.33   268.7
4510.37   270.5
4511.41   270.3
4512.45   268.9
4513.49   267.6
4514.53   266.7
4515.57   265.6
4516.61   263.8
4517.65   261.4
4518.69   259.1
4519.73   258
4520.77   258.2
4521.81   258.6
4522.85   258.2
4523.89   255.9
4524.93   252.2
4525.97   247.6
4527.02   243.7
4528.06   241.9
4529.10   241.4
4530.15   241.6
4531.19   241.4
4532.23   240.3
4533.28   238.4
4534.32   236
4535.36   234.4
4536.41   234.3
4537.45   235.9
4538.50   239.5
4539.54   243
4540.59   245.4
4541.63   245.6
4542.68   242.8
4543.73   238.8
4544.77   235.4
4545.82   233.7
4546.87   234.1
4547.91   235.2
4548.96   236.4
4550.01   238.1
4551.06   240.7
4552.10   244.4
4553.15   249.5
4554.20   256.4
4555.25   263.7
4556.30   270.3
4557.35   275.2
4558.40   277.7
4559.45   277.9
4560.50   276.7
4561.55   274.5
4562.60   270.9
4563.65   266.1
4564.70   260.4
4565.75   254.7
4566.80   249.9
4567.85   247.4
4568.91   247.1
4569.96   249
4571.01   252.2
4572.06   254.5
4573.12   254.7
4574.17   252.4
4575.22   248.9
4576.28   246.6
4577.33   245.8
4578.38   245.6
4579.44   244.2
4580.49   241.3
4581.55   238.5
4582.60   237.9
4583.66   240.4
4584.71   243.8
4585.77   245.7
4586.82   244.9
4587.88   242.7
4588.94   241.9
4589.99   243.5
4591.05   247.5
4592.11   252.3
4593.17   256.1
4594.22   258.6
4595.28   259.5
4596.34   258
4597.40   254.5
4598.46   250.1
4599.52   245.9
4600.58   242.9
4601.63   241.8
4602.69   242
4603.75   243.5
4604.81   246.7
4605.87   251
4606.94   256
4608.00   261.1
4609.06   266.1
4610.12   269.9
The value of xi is 0.0173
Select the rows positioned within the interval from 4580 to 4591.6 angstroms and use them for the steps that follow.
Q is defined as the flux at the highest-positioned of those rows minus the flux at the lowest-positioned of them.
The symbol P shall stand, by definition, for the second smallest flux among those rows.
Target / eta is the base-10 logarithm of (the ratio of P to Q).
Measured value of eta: 1.6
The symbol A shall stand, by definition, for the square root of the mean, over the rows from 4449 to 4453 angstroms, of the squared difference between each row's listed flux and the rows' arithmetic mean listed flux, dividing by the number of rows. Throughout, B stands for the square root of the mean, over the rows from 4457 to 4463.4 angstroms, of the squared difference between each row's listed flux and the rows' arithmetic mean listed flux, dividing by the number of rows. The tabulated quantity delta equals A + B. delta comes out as 2.9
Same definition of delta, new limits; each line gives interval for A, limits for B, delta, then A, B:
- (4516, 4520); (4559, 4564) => 6.5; 2.2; 4.28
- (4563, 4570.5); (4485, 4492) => 11.1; 6.8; 4.35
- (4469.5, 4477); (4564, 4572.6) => 11.2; 7.0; 4.22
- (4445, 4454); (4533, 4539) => 3.4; 1.5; 1.93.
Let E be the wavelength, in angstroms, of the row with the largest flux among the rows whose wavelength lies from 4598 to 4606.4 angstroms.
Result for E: 4605.87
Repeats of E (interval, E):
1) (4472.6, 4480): 4477.26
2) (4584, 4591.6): 4591.05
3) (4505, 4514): 4510.37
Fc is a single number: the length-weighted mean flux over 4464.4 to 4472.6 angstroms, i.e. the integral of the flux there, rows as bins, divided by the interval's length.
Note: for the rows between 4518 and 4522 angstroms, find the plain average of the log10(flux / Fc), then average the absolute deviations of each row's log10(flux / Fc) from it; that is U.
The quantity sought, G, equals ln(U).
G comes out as -7.4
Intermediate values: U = 0.0006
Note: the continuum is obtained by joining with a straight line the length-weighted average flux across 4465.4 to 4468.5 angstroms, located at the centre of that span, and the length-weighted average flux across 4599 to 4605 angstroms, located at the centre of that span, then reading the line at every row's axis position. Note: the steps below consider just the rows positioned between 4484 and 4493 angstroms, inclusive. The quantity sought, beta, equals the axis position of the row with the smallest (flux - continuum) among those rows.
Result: 4484.48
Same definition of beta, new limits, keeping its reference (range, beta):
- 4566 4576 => 4568.91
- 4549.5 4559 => 4550.01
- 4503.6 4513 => 4504.14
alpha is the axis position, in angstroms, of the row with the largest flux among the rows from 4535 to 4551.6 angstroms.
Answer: 4541.63 angstroms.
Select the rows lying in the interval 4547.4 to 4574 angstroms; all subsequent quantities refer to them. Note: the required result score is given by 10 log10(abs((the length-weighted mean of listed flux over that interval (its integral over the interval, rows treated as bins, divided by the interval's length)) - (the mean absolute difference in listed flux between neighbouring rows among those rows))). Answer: 24.04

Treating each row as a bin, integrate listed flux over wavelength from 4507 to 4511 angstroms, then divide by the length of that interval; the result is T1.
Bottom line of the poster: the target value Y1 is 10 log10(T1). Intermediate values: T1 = 267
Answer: 24.3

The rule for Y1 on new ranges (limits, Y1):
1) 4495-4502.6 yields 23.9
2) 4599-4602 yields 23.9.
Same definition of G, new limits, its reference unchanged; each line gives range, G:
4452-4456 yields -5.3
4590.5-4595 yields -5.1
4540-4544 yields -5.5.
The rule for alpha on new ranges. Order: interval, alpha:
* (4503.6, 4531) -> 4510.37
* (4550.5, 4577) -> 4559.45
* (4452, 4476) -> 4475.20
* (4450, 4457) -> 4455.66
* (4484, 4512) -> 4510.37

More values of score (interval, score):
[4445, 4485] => 23.73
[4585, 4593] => 23.86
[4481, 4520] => 23.97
